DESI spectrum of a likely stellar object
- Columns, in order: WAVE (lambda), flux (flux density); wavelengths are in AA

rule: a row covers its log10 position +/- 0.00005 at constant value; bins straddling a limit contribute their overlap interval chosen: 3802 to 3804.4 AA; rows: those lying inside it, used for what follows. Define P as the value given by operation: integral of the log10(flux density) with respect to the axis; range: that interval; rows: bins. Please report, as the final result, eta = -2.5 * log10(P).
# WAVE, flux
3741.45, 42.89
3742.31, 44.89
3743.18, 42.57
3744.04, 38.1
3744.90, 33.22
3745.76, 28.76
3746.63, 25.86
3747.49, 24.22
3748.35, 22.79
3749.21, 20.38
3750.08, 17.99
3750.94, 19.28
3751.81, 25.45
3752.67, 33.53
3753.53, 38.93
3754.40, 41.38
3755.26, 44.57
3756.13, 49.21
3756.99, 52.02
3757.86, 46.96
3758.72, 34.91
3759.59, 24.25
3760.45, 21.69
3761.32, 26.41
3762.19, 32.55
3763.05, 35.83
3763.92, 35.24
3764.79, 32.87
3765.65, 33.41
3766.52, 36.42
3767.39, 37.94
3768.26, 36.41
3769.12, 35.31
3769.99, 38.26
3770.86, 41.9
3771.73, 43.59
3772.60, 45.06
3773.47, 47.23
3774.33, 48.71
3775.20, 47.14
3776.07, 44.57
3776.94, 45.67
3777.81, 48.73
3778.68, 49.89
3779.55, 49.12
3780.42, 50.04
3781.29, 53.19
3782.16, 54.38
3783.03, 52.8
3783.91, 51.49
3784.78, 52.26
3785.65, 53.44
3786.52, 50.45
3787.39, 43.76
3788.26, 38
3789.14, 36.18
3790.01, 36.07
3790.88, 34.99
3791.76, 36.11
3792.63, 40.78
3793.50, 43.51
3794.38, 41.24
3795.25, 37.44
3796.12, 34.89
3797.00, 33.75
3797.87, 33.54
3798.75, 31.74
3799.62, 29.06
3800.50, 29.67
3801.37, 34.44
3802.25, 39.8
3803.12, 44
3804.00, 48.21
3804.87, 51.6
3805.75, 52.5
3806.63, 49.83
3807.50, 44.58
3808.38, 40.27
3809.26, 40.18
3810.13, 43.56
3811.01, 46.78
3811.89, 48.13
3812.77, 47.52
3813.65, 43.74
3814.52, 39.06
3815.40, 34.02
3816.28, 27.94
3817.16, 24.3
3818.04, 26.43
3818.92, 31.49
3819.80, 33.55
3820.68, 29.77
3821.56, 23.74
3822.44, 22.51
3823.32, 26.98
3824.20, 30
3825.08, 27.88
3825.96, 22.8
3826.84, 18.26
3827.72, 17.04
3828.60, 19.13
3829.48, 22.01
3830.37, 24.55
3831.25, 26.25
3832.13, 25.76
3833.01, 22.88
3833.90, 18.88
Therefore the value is -1.5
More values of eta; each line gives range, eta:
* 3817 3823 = -2.3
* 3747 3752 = -2.1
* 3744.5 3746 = -0.9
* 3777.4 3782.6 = -2.4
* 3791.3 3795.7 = -2.1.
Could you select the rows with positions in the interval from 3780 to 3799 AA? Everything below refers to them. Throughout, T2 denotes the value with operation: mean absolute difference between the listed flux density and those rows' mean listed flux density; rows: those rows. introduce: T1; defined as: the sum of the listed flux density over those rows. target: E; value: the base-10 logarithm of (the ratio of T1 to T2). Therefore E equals 2.12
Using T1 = 940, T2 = 7.09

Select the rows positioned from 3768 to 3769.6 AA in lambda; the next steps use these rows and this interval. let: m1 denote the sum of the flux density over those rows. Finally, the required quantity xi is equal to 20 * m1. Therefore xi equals 1434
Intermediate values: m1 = 72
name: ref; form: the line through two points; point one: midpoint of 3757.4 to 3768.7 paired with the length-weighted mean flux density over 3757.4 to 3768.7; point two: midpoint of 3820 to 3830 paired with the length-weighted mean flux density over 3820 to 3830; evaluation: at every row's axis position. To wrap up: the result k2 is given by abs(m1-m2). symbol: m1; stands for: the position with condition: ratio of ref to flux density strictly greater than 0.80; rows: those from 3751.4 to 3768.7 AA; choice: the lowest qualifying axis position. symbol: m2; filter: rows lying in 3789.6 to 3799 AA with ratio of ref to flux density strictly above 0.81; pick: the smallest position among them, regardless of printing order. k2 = 38.2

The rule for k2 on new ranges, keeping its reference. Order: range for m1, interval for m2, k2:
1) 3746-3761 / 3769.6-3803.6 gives 23.4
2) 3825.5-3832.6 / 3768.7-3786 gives 56.8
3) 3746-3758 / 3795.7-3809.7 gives 49.5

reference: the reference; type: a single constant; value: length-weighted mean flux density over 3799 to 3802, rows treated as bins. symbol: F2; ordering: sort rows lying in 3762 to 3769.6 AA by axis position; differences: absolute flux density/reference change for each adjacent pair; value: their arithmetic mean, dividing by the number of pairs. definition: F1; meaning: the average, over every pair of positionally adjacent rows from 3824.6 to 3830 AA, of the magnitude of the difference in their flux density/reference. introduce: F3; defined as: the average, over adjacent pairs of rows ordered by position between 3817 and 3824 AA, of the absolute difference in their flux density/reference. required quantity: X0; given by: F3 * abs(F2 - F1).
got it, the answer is 0.005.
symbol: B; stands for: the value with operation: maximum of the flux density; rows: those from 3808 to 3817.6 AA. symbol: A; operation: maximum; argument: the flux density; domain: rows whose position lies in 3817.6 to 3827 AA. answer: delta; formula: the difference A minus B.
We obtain -15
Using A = 33.55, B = 48.13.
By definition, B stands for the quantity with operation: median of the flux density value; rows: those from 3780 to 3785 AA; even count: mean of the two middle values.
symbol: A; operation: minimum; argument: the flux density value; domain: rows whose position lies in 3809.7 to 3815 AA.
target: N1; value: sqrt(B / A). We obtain 1.16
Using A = 39.06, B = 53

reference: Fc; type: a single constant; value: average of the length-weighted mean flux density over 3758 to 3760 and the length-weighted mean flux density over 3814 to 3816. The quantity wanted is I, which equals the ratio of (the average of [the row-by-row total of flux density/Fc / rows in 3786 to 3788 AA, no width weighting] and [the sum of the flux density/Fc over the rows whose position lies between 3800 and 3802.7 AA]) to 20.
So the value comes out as 0.145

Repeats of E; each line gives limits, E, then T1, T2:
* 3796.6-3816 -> 2.17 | 906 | 6.13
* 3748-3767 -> 1.97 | 726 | 7.85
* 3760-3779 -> 2.14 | 865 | 6.31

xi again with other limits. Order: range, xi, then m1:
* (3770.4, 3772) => 1710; 85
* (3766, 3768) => 1487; 74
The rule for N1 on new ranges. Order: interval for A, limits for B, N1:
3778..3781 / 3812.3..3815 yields 0.94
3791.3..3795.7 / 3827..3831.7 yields 0.78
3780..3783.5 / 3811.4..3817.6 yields 0.88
